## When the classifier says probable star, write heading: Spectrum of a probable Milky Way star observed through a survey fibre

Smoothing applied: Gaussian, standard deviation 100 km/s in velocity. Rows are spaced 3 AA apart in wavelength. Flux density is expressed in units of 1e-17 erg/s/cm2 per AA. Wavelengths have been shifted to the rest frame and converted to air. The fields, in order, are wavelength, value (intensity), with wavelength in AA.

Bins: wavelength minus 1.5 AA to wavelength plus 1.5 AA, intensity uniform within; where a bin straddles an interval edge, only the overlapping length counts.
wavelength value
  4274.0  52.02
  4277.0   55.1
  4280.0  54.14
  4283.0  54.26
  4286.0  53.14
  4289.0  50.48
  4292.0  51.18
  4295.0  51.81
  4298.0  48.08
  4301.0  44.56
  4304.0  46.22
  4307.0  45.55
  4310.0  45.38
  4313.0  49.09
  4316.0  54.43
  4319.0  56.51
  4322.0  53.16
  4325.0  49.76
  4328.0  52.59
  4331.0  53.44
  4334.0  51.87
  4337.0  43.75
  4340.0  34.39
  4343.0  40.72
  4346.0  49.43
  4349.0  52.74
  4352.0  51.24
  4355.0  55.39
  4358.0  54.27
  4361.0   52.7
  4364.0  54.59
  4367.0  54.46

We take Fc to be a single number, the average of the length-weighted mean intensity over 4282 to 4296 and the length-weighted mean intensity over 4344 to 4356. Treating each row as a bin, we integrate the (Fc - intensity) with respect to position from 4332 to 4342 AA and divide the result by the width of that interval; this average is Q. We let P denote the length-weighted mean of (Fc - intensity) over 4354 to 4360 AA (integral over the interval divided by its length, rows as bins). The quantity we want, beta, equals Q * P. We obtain -22.4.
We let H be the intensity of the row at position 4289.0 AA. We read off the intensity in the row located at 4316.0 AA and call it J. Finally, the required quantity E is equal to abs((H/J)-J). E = 53.5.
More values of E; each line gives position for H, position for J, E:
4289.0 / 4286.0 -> 52.2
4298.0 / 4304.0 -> 45.2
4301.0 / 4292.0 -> 50.3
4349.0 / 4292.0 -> 50.1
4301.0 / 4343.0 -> 39.6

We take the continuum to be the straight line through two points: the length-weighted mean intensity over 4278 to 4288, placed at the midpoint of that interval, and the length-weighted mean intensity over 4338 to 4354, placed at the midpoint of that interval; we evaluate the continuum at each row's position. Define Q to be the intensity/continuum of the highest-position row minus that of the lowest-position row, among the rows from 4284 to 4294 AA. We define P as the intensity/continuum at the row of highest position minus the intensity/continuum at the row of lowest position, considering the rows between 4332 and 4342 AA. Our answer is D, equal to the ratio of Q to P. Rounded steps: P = -0.36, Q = -0.02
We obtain 0.1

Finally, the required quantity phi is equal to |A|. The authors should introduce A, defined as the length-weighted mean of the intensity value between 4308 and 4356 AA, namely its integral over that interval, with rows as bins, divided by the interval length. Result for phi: 49.5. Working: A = 49.5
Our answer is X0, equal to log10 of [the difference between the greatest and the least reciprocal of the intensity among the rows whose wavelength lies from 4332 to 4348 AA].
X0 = -2.0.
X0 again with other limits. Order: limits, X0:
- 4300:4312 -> -3.1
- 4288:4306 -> -2.5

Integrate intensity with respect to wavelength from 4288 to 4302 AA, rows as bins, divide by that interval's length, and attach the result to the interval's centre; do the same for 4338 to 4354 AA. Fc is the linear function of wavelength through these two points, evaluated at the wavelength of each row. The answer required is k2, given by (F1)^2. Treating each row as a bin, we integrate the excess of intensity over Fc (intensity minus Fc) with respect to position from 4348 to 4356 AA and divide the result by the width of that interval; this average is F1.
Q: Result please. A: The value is 55.6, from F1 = 7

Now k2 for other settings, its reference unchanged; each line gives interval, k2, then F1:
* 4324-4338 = 12.9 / 4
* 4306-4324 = 7.8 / 3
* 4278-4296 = 7.4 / 3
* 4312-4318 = 19.1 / 4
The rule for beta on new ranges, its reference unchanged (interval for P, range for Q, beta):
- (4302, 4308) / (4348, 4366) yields -10.2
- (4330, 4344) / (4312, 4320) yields -11.2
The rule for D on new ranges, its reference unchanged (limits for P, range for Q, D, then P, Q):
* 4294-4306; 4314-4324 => 0.1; -0.09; -0.01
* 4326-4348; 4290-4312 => 4.5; -0.02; -0.07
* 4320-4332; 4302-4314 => 2.5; 0.03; 0.08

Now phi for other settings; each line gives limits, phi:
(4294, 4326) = 49.5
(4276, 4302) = 51.5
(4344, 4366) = 52.7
